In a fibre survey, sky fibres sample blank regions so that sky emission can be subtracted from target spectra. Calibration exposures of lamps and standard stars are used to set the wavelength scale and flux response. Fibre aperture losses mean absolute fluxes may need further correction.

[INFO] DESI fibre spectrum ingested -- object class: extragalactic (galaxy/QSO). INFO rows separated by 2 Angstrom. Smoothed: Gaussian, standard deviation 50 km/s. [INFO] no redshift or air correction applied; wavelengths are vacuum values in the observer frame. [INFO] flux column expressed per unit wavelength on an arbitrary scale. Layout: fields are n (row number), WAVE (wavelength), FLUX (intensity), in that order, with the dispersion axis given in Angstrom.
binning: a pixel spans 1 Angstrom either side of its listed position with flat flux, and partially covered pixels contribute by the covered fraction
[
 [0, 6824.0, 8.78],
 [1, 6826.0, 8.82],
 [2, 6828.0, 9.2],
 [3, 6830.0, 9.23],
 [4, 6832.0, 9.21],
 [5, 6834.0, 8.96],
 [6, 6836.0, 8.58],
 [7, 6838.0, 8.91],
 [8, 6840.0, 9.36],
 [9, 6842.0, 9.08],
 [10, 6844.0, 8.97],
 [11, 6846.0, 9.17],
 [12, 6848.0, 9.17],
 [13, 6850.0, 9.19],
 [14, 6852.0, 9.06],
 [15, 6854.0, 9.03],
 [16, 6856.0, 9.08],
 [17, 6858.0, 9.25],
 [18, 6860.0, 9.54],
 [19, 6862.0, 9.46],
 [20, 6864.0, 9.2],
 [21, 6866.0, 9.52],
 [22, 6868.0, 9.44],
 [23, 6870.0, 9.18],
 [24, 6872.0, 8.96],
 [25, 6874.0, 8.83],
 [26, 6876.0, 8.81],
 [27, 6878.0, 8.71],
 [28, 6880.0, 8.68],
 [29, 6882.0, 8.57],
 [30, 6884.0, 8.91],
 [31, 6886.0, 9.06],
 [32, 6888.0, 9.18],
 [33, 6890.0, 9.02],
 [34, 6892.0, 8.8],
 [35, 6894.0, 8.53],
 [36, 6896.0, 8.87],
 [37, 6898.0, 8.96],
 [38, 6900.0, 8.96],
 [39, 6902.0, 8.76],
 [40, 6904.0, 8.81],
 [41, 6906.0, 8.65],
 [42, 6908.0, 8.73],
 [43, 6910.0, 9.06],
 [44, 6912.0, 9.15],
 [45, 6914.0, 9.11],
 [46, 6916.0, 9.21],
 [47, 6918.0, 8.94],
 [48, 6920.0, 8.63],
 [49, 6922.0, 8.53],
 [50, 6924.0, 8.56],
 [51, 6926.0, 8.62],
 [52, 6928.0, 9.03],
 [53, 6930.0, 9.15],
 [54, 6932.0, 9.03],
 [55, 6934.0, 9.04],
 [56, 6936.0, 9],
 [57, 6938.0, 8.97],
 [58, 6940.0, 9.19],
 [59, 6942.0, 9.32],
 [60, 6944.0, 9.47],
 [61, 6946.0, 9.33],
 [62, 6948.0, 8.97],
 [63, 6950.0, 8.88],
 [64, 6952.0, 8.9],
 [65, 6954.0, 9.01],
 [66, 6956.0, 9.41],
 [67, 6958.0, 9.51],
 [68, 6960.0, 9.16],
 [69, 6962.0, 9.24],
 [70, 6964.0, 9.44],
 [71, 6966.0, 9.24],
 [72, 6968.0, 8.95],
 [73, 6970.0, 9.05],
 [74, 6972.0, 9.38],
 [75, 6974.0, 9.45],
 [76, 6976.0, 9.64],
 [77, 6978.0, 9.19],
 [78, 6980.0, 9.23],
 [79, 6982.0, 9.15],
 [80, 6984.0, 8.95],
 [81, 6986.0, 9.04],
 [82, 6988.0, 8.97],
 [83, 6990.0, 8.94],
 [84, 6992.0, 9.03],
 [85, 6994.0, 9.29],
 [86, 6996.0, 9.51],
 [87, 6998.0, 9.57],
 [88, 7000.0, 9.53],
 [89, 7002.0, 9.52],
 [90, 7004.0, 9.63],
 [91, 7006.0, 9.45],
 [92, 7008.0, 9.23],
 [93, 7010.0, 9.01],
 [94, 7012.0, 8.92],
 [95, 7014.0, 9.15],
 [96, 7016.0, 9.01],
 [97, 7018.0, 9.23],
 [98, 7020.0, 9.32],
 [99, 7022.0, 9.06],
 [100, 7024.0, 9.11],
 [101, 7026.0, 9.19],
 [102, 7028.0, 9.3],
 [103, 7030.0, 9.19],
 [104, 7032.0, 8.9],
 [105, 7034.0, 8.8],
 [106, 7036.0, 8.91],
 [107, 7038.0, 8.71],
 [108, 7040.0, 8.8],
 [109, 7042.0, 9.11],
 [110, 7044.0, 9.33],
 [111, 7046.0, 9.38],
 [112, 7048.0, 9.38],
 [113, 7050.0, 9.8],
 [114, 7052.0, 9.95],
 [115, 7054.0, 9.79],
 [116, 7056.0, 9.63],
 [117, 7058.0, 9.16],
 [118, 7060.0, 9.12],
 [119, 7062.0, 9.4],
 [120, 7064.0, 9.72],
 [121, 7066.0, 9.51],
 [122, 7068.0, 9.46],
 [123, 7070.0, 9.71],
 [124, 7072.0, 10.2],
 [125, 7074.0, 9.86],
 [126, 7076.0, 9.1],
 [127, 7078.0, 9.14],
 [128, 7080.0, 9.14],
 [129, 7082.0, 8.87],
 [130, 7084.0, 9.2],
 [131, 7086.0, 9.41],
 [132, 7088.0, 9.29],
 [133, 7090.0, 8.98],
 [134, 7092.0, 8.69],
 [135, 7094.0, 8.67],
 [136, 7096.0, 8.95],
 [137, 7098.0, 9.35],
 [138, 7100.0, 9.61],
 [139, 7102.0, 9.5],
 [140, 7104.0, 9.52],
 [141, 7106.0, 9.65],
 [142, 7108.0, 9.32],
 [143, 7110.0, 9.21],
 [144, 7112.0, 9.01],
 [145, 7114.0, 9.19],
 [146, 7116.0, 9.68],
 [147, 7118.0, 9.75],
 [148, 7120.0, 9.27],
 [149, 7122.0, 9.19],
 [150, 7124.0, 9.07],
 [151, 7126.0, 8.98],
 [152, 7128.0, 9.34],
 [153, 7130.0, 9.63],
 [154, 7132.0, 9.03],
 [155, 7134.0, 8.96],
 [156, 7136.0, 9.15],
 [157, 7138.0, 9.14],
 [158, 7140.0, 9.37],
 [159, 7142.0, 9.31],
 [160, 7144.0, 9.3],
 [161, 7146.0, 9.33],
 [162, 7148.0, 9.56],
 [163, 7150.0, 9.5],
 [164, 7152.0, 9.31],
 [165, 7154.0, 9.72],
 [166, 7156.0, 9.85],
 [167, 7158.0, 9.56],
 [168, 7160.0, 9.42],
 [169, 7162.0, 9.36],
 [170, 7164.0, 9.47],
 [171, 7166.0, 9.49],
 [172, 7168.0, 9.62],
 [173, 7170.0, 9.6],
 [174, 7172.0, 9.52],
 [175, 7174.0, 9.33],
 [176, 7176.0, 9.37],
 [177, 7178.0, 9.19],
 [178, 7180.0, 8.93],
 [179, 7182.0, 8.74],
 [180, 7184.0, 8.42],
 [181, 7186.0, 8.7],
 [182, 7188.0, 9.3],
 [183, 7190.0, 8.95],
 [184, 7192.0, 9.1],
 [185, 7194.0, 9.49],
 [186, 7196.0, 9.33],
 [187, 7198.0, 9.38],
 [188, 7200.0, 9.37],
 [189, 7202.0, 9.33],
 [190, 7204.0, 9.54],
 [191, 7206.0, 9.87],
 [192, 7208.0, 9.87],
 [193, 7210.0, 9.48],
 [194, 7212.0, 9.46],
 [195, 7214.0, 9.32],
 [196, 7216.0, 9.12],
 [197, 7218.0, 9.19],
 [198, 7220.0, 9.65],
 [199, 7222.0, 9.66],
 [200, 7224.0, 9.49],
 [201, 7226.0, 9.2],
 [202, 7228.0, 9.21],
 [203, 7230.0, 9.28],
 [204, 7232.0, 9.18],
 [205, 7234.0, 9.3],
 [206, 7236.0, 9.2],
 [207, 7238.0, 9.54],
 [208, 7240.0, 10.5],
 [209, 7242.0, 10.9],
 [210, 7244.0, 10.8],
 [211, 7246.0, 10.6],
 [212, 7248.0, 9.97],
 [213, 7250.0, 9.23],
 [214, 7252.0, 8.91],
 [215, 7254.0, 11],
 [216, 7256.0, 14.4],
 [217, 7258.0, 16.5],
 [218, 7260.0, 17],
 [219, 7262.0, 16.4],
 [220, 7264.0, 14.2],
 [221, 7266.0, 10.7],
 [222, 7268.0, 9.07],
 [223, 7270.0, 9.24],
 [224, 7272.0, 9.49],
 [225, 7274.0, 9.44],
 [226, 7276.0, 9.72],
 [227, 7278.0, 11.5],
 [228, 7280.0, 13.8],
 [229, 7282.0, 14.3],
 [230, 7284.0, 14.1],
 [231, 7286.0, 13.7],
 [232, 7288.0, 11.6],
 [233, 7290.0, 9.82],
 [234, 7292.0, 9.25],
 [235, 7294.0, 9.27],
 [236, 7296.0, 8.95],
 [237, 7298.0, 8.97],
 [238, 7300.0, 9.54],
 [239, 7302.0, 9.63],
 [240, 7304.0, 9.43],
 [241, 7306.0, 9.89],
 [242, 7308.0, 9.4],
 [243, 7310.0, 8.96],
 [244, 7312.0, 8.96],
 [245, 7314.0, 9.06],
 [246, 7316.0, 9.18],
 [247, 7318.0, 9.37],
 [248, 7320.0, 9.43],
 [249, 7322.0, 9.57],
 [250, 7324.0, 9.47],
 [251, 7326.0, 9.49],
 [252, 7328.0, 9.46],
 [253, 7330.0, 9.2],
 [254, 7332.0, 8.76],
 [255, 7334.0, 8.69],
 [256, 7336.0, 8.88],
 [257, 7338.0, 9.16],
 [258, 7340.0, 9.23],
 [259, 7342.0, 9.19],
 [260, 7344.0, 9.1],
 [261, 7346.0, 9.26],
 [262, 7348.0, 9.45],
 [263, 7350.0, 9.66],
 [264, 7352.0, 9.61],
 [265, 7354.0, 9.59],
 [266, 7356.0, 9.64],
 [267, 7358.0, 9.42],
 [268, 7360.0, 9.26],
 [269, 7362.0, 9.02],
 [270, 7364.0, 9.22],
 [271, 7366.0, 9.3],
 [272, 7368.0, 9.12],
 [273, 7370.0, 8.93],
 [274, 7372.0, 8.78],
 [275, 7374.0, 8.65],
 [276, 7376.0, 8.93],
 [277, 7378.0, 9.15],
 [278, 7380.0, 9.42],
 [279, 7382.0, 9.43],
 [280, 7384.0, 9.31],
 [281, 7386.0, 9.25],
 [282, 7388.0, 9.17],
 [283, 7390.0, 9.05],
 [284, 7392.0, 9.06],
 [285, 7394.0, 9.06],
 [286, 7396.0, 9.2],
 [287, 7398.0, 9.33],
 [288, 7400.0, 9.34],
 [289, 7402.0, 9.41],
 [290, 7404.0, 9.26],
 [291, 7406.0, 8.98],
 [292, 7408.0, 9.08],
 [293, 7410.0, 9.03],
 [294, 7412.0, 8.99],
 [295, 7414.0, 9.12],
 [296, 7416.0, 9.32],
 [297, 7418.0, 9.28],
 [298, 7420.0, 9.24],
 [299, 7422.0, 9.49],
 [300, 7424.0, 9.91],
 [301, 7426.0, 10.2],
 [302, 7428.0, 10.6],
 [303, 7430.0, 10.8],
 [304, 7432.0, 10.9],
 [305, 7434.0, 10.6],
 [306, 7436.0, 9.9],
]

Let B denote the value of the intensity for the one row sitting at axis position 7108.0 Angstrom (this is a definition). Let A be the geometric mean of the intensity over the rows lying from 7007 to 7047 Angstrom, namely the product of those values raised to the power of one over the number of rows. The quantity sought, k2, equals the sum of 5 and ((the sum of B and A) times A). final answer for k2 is 172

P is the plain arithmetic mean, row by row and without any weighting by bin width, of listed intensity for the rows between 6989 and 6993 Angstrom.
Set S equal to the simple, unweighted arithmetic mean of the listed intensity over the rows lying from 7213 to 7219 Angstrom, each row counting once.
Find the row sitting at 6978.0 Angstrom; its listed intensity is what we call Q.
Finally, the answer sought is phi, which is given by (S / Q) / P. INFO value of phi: 0.112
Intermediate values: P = 9.0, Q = 9.19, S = 9.21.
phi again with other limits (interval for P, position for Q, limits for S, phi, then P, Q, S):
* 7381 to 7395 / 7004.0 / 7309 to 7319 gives 0.103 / 9.2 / 9.63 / 9.11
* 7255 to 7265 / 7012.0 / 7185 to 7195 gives 0.065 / 15.7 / 8.92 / 9.11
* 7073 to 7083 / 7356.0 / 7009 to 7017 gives 0.101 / 9.2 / 9.64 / 9.02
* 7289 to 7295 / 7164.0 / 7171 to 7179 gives 0.105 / 9.4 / 9.47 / 9.35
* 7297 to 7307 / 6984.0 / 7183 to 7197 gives 0.106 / 9.5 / 8.95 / 9.04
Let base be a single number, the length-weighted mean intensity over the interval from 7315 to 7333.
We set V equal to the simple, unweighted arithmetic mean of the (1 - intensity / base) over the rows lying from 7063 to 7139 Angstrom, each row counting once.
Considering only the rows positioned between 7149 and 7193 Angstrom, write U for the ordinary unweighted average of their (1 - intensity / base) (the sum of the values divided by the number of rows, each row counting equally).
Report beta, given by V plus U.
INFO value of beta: 0.006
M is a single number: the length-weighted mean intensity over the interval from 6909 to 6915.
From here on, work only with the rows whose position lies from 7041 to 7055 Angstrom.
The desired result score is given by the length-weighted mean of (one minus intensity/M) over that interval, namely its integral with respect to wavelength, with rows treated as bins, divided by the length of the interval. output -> -0.047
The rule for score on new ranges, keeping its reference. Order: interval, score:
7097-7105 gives -0.043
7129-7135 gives -0.011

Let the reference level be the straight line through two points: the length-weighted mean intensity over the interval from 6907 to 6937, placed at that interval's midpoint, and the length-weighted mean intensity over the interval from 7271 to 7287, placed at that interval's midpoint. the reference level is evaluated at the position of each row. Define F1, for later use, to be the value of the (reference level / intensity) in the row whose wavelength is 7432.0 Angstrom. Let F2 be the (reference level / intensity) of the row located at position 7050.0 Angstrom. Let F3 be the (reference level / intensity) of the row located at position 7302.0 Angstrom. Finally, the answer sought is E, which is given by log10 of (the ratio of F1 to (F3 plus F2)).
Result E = -0.27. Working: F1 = 1.22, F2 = 1.02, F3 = 1.27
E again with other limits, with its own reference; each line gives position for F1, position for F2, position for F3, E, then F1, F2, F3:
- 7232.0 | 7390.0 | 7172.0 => -0.31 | 1.26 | 1.43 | 1.16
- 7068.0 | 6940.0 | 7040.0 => -0.29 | 1.08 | 0.99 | 1.13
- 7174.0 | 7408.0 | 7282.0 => -0.28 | 1.19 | 1.45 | 0.84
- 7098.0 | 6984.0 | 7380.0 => -0.34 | 1.12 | 1.06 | 1.37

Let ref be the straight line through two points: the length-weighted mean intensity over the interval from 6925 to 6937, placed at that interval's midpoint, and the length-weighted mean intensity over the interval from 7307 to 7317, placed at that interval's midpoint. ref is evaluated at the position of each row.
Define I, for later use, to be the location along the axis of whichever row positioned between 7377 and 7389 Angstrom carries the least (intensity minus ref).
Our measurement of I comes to 7378.0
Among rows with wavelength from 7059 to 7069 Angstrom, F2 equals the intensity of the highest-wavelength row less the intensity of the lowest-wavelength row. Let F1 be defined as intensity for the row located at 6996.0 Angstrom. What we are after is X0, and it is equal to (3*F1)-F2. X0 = 28.2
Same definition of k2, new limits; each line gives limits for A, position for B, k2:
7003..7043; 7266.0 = 185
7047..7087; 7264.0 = 229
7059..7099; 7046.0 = 178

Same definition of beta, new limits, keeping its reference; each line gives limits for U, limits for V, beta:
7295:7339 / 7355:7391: 0.025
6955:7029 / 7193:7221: -0.005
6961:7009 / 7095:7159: 0.002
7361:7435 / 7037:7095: -0.006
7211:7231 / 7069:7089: -0.011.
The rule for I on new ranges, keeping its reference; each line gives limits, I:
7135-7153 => 7138.0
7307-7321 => 7312.0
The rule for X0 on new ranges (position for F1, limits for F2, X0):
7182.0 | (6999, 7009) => 26.5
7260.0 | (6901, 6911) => 50.7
